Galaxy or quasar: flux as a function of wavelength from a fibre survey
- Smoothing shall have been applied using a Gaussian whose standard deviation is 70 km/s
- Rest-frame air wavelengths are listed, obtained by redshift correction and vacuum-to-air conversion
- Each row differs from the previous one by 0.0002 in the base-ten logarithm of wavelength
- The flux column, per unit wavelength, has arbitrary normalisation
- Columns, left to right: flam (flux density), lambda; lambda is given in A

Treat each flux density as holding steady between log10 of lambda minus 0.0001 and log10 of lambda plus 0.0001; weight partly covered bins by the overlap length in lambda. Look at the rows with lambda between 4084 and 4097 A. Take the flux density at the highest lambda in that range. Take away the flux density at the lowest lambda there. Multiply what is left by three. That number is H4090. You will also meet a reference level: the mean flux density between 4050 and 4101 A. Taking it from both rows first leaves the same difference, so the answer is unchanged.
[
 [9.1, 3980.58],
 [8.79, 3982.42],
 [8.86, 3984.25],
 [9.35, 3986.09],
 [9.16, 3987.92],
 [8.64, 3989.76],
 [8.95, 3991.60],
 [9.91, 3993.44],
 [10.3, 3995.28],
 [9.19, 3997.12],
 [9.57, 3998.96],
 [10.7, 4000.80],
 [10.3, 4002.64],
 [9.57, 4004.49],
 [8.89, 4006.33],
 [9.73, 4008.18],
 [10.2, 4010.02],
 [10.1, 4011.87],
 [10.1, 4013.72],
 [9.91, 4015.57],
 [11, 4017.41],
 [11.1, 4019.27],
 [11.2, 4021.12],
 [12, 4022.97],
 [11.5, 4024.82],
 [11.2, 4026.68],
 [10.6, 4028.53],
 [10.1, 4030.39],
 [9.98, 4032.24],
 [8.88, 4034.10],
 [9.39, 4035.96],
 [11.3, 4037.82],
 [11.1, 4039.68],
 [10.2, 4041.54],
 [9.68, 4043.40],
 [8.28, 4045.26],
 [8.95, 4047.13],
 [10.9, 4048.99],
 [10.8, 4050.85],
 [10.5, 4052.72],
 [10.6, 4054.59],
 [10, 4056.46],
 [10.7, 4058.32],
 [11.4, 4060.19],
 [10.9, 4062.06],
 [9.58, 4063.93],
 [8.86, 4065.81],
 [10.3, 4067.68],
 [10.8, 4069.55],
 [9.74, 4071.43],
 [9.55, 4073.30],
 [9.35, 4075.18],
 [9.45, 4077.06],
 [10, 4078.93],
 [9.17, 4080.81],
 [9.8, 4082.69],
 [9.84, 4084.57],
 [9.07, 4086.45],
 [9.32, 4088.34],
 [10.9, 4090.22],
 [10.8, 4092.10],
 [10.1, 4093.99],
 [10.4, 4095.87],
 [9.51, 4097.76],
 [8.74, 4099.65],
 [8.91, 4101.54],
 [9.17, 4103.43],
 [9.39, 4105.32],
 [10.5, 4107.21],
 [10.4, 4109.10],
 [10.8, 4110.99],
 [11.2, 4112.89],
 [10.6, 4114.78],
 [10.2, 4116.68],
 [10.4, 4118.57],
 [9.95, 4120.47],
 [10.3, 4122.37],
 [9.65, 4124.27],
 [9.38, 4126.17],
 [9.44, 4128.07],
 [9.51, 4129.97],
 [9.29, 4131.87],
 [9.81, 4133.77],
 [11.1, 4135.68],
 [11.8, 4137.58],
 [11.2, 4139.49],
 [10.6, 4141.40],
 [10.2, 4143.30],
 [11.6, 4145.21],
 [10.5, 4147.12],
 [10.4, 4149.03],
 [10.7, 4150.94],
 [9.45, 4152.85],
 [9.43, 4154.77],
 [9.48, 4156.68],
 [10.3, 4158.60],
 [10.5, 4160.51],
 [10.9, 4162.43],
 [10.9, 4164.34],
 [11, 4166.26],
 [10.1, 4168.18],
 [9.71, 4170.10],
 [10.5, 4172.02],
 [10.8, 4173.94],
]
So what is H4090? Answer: 1.7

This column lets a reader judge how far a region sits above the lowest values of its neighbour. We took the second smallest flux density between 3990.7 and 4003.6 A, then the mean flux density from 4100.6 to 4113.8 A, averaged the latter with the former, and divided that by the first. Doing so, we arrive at 1.05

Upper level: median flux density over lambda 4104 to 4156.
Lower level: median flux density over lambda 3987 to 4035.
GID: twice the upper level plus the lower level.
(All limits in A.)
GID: 30.9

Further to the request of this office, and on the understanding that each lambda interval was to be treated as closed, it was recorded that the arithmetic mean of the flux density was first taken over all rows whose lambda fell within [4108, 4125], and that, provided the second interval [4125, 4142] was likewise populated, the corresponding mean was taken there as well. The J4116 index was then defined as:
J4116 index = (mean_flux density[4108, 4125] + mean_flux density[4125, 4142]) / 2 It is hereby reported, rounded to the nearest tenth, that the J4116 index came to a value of 10.3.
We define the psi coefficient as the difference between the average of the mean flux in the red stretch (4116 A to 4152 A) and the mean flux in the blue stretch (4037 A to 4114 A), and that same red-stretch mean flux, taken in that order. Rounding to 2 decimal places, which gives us -0.15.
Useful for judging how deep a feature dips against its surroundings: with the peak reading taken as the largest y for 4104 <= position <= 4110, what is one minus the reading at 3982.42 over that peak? 0.16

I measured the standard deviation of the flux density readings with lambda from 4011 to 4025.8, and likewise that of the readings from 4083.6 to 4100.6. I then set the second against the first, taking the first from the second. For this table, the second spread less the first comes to 0.0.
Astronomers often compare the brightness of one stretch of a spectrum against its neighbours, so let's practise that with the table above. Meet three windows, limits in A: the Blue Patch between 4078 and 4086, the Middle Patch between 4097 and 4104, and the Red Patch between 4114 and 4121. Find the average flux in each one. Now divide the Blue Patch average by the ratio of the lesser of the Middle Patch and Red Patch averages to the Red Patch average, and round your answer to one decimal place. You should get 11.0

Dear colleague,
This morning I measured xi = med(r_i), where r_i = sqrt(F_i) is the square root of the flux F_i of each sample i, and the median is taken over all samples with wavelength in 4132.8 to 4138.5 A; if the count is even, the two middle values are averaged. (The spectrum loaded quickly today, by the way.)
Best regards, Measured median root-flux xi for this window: 3.33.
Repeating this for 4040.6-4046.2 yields 3.11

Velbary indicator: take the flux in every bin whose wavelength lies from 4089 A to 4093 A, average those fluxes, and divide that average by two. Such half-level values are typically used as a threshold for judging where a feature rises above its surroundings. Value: 5.4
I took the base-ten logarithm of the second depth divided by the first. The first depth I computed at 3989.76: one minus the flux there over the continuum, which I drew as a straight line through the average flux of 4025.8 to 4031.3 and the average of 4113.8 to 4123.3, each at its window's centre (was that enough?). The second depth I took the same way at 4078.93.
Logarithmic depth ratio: -0.7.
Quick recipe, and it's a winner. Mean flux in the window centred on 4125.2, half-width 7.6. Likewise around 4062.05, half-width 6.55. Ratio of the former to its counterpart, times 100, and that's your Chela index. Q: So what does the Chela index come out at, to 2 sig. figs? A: 95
